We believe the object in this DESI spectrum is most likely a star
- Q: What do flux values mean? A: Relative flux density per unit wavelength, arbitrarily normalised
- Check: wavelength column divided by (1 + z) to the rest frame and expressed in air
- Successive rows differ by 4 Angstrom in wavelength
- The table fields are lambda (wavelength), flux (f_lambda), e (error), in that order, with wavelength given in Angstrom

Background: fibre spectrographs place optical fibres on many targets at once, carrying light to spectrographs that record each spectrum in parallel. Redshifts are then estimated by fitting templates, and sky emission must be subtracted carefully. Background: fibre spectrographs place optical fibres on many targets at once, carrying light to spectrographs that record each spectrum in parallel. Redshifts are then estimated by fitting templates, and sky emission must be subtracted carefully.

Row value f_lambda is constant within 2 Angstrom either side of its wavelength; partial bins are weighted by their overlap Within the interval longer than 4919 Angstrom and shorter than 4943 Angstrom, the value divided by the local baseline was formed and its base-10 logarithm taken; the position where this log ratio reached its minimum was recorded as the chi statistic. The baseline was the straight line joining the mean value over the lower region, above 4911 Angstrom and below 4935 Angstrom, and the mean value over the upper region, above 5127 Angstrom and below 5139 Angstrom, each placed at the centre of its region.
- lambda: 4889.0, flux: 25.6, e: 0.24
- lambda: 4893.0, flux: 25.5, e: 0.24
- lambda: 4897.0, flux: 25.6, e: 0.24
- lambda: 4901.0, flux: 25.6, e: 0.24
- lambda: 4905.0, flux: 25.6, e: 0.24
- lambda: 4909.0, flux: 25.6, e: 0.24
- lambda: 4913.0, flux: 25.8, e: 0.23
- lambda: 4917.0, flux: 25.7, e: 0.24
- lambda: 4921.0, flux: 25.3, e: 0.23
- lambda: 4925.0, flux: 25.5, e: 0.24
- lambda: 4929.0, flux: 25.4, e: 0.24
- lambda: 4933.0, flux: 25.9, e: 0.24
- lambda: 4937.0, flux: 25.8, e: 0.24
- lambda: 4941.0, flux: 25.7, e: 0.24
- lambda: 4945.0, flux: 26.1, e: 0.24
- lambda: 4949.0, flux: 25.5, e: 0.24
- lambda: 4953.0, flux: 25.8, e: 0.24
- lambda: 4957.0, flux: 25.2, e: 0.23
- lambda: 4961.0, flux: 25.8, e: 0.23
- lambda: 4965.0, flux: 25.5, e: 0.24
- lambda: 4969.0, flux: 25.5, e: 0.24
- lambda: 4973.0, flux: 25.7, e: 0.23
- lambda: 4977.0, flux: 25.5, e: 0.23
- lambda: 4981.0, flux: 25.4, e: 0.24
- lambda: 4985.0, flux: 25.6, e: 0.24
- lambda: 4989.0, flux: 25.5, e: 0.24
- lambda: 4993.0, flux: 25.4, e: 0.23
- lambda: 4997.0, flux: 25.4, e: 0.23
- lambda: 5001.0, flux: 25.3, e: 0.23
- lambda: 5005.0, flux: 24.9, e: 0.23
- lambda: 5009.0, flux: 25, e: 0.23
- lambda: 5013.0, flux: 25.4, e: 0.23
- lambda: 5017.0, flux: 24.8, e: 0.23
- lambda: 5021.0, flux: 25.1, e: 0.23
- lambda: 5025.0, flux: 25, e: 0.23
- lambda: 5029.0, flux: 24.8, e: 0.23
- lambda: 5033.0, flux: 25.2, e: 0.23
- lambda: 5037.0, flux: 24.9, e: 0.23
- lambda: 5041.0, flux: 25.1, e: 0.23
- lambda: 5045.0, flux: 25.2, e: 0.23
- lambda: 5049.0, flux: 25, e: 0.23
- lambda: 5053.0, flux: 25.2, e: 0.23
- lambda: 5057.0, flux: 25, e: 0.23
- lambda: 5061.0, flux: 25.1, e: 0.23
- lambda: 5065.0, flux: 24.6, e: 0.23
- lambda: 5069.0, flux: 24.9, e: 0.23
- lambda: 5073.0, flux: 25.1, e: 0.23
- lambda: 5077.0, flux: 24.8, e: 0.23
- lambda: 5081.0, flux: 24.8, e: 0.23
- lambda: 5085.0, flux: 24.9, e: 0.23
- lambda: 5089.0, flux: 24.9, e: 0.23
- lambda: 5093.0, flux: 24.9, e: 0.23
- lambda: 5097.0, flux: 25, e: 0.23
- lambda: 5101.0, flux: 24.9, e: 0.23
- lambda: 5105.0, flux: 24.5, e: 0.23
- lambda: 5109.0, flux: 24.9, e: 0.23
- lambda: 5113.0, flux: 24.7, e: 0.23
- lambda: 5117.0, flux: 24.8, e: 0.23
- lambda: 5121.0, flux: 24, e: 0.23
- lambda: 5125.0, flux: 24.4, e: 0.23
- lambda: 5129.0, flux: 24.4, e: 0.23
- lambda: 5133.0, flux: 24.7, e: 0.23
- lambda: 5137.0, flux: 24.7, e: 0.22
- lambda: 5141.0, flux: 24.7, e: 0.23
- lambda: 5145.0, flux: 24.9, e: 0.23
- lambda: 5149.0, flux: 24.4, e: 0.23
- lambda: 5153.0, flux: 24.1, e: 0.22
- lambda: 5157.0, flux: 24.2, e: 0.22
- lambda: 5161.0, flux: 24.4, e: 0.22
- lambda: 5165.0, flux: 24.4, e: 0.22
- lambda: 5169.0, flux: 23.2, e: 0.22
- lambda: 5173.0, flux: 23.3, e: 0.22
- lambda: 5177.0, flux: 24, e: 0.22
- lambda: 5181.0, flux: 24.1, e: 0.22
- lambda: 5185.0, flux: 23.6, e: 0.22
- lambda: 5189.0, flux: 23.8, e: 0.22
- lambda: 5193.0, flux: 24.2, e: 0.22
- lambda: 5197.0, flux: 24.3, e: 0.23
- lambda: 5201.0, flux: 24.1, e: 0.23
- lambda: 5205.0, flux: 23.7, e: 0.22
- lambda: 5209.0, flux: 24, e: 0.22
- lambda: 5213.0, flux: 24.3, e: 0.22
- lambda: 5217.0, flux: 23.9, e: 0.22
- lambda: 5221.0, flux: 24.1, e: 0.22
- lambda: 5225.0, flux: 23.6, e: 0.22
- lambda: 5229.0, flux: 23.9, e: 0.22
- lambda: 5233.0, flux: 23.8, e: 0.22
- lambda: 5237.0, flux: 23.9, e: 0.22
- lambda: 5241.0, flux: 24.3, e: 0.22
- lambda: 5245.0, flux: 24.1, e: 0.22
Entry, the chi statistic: 4921.0 Angstrom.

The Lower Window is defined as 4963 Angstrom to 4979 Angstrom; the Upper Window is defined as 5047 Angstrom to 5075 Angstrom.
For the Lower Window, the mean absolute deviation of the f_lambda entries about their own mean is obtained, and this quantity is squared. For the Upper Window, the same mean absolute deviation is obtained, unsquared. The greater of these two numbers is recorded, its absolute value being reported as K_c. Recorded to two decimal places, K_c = 0.13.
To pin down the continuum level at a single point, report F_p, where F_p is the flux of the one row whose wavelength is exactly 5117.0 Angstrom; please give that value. 24.8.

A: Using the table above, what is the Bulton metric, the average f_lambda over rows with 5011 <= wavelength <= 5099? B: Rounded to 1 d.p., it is 25.0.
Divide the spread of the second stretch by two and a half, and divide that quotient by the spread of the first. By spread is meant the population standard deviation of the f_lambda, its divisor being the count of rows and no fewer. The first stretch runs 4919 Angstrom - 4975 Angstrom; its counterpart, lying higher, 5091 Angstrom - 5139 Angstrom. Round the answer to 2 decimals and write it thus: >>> 0.46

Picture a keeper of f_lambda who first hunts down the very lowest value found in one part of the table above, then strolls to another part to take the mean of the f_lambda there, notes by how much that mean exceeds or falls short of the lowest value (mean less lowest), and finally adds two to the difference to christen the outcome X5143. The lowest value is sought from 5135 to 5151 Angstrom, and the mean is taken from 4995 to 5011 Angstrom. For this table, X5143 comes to 2.75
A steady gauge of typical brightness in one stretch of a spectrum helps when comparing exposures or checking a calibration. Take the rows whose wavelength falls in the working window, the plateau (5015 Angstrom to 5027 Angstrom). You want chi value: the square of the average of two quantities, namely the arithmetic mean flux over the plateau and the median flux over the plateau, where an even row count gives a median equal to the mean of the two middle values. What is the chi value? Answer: 624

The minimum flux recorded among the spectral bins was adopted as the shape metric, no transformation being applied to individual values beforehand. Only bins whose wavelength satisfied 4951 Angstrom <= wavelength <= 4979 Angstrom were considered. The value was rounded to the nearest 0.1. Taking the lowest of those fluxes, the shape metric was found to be 25.2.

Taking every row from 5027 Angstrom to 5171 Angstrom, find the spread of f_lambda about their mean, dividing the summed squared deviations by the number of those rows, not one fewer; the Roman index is 0.40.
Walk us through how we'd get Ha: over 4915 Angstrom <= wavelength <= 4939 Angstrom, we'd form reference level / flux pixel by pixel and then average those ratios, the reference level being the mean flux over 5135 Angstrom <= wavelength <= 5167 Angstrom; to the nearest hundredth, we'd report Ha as 0.96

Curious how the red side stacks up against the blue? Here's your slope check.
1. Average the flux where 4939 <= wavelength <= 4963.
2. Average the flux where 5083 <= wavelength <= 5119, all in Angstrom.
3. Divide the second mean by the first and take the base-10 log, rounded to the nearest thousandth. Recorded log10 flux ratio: -0.015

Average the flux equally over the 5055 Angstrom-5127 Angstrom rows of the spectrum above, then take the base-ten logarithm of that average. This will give 1.39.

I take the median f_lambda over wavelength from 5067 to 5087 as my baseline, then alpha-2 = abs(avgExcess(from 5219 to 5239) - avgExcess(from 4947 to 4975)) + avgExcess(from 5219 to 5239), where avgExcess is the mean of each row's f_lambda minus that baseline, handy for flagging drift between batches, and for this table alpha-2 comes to 0.67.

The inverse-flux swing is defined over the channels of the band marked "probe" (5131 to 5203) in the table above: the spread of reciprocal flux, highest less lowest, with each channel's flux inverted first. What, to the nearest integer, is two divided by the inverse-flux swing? 680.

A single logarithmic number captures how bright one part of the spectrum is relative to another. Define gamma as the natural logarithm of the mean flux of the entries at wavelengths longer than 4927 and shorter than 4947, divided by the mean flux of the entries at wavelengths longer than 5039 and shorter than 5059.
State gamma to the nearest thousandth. 0.027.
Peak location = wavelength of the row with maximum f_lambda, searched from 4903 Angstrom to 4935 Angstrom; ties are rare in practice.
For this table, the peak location 4933.0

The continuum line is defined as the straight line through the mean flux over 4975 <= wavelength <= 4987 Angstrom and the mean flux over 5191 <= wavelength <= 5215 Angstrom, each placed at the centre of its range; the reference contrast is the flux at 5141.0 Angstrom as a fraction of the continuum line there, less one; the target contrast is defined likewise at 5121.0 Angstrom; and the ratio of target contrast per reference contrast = -2.94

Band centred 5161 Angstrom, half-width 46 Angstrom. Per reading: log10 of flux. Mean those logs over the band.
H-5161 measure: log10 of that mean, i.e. 0.141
